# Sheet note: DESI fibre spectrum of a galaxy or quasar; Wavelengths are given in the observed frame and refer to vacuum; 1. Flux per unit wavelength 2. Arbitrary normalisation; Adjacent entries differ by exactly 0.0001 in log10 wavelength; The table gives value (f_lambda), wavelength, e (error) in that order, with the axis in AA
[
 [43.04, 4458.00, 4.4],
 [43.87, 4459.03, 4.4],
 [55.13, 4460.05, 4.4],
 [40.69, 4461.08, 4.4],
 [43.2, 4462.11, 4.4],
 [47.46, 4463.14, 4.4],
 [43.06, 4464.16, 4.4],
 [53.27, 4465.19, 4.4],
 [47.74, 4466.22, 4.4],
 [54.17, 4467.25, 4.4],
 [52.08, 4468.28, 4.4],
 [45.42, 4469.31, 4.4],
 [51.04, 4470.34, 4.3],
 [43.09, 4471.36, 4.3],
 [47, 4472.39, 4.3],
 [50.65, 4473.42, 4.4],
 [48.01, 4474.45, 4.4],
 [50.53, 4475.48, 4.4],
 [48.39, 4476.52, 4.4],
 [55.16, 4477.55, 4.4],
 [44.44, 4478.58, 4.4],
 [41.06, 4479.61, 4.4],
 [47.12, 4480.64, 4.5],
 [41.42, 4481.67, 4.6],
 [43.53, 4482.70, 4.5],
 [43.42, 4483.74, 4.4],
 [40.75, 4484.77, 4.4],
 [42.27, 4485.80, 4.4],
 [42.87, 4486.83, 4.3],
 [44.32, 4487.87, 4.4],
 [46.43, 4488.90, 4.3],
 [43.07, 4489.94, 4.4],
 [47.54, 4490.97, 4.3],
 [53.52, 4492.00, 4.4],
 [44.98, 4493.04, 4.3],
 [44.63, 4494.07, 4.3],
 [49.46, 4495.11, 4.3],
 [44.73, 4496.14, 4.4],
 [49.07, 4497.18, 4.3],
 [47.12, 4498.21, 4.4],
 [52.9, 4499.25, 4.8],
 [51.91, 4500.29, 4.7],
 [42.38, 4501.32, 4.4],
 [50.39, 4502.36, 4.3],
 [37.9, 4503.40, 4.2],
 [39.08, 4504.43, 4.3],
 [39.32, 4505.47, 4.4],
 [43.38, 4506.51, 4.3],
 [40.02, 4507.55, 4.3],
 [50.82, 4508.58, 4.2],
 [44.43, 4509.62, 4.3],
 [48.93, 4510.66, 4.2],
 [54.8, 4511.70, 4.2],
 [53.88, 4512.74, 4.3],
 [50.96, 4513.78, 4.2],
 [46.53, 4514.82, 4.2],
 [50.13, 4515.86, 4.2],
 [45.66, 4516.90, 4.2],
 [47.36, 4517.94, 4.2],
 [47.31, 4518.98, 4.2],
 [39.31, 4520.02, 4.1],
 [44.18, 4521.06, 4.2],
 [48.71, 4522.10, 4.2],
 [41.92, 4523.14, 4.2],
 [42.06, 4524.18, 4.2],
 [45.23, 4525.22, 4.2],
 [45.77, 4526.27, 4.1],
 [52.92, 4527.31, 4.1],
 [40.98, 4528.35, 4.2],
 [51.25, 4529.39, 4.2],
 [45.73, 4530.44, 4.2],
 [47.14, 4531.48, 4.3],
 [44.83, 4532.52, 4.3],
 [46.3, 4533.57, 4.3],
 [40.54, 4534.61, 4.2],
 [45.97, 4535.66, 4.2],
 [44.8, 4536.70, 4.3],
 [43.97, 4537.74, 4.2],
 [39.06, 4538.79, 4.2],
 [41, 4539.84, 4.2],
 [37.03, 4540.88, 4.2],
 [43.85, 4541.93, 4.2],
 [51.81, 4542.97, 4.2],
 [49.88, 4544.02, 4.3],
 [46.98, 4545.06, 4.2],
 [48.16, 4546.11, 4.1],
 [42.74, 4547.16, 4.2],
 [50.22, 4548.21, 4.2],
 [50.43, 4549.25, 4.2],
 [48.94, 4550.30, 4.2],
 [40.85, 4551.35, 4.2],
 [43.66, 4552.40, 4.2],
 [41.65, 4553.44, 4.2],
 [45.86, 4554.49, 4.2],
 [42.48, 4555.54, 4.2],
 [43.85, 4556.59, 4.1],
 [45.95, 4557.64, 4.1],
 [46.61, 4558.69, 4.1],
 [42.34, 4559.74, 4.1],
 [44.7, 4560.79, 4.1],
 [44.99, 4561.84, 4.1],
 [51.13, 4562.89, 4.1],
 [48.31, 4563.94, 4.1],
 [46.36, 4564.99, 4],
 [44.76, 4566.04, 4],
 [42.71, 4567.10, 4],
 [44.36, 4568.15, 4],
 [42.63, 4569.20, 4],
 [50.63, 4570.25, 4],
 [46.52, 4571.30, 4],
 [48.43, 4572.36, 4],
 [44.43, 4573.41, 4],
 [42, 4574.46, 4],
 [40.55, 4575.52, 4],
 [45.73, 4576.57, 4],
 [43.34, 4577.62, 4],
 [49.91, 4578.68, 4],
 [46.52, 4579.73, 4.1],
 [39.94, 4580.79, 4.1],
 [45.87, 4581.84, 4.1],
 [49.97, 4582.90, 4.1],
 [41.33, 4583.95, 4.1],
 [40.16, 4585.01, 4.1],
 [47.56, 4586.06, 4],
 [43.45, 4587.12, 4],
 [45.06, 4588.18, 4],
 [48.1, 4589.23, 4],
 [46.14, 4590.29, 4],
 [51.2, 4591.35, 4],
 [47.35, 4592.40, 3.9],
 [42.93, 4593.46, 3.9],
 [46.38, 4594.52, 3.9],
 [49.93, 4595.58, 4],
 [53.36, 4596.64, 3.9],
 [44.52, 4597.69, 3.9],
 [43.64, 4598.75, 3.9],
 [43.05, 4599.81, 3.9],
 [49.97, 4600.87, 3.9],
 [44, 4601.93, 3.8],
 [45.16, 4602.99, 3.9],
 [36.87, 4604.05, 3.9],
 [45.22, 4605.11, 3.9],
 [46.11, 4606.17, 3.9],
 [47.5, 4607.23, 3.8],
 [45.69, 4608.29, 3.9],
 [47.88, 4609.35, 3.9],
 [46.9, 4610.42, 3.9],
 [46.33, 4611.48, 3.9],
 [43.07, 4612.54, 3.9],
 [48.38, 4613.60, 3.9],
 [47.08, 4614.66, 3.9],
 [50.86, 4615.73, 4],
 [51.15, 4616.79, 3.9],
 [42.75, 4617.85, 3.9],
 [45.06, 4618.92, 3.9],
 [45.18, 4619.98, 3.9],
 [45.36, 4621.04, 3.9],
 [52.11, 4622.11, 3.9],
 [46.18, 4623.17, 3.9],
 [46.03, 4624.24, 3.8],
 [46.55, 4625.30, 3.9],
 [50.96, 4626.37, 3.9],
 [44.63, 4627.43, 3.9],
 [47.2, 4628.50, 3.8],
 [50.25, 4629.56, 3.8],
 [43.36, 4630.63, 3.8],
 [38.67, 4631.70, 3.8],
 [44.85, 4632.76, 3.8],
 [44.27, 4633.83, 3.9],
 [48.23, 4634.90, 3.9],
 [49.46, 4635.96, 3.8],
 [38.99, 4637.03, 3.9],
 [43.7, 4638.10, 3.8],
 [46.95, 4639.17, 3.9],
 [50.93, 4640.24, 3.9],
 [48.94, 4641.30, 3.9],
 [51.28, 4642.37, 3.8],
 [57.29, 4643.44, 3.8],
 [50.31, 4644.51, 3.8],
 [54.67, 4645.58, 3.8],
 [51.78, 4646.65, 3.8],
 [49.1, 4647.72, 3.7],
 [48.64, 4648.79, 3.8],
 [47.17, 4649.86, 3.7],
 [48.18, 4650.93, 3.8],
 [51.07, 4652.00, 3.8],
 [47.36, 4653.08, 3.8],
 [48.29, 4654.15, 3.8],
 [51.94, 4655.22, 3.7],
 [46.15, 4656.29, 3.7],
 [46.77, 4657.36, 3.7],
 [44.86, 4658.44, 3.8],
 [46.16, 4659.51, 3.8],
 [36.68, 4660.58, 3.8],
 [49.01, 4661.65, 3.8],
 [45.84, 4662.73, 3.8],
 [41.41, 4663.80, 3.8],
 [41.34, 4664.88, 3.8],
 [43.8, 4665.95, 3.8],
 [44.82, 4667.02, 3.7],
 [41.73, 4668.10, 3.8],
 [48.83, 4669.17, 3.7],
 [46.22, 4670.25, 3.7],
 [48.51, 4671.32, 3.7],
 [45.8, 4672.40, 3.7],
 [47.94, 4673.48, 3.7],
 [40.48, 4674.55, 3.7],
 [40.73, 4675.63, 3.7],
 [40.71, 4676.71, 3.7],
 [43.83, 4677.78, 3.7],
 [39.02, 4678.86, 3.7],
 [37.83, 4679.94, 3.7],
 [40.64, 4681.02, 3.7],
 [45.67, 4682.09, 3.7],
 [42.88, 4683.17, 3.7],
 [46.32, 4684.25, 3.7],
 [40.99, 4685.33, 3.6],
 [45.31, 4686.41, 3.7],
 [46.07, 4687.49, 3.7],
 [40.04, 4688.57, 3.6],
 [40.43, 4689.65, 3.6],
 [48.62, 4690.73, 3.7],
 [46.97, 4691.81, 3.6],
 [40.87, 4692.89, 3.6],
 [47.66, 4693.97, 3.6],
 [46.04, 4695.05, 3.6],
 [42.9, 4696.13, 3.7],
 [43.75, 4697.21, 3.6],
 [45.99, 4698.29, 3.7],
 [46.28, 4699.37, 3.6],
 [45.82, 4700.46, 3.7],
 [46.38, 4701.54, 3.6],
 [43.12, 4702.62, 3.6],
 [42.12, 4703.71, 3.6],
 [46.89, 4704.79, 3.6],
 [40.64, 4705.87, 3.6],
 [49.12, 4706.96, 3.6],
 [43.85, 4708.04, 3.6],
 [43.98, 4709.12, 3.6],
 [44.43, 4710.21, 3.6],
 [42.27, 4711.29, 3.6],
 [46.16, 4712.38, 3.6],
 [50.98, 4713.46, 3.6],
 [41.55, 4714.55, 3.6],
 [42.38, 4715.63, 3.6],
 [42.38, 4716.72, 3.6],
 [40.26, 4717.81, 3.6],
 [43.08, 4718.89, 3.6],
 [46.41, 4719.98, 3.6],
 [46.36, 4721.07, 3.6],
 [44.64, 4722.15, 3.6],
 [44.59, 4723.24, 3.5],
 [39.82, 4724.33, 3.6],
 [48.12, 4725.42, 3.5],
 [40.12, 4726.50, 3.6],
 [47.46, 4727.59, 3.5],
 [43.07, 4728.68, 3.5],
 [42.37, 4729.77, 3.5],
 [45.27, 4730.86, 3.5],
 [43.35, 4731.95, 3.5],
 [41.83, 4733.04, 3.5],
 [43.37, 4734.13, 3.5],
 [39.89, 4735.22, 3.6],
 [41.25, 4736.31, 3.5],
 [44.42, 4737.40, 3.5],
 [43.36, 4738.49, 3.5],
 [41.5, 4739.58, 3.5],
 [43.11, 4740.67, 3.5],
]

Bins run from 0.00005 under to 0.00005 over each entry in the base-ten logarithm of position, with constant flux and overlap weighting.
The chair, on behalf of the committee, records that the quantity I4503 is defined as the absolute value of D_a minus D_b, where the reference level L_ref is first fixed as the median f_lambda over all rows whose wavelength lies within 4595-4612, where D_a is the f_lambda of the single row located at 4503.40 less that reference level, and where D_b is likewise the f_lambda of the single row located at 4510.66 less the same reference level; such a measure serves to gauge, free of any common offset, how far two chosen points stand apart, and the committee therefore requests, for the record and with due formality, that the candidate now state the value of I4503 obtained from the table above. 11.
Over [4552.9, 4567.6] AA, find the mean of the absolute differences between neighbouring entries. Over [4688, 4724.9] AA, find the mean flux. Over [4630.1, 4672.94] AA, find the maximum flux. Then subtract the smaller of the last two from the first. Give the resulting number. -41.8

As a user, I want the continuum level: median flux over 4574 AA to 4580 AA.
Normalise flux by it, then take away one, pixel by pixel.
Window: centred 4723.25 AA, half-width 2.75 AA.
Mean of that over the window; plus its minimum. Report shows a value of -0.10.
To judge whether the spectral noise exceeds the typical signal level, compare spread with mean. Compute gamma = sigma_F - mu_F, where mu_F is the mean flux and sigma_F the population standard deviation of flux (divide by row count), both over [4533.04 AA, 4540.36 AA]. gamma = -40.4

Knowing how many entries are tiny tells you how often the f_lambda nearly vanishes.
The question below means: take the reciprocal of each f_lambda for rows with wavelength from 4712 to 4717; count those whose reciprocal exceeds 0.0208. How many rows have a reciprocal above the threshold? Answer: 4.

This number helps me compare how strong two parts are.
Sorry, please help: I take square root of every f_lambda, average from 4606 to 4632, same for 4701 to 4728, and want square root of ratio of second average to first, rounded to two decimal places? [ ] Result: 0.99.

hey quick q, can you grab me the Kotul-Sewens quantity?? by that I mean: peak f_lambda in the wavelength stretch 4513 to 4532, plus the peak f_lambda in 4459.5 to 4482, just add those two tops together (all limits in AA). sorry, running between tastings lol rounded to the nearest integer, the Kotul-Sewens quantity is 108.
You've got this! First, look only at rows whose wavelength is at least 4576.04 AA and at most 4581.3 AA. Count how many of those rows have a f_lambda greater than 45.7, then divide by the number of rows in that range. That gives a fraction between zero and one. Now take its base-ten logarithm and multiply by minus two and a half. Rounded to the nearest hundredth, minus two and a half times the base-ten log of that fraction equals 0.55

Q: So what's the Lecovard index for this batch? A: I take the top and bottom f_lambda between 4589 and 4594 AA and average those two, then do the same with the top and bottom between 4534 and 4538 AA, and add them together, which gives 90.3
